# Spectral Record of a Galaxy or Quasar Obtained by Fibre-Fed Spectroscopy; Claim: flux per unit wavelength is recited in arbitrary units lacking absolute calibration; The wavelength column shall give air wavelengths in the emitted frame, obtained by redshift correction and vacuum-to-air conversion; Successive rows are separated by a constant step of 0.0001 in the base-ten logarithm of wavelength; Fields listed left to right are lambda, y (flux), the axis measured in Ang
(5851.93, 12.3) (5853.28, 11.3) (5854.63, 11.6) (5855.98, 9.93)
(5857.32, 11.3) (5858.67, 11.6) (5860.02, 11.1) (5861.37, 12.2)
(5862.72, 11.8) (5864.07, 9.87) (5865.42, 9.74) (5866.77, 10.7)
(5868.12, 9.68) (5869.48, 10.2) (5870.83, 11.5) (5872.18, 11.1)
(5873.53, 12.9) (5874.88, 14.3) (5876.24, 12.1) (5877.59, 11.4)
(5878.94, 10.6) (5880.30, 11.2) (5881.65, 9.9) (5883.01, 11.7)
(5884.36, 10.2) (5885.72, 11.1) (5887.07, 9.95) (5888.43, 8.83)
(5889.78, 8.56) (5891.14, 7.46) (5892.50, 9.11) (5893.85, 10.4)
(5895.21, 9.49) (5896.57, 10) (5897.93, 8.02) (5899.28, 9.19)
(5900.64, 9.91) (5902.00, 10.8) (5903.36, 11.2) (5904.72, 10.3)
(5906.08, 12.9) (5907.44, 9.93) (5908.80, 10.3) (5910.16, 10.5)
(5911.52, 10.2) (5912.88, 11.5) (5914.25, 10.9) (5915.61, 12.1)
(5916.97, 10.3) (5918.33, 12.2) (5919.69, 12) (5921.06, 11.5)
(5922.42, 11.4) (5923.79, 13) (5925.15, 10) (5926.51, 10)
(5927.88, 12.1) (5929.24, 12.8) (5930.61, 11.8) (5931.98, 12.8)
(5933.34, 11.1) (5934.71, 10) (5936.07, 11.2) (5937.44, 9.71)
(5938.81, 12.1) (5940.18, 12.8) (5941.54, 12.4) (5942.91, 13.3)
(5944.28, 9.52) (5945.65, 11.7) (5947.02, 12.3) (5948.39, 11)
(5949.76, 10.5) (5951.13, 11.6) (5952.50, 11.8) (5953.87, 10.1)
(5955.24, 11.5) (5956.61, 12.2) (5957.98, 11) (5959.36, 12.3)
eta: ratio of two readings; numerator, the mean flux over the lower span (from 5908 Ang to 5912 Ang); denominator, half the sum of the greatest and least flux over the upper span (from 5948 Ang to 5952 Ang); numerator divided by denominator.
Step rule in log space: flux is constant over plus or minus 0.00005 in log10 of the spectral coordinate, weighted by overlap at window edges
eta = 0.935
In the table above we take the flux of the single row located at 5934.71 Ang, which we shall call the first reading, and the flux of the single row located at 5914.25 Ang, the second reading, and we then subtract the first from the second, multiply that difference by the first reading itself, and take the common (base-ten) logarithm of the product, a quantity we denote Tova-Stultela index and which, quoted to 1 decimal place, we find 1.0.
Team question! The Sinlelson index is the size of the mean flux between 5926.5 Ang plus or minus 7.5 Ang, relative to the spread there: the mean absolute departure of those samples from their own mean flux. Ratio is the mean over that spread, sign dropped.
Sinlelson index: 14.6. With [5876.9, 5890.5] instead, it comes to 12.1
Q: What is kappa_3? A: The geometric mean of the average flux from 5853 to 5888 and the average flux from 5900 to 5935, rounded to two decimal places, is 11.16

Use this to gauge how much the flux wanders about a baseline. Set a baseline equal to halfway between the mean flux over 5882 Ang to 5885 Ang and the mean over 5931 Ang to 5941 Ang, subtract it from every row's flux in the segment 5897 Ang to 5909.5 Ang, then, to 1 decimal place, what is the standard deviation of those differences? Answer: 1.3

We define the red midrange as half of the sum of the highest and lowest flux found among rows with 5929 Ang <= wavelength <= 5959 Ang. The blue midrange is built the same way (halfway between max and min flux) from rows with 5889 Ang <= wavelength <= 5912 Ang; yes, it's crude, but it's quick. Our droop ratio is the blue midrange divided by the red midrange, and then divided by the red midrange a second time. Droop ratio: 0.078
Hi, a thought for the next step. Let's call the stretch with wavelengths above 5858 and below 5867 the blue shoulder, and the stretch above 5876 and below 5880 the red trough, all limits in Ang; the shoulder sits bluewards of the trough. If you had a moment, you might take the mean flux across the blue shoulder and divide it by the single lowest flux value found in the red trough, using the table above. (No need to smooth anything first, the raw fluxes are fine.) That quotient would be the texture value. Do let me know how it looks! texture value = 1.04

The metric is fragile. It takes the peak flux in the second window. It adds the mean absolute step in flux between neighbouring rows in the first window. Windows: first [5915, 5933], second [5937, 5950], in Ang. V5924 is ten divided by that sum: 0.692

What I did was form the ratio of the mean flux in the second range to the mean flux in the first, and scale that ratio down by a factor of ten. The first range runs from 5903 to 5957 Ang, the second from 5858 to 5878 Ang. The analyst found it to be 0.100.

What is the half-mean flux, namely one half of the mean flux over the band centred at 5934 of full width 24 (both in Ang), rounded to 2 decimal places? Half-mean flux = 5.77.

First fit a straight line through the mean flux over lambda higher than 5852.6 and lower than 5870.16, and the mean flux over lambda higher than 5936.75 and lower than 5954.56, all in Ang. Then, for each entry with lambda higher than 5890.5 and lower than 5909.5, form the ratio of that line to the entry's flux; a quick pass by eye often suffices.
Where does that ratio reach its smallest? 5906.08 Ang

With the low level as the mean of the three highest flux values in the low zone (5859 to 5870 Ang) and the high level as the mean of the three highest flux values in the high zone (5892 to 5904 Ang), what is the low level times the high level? 126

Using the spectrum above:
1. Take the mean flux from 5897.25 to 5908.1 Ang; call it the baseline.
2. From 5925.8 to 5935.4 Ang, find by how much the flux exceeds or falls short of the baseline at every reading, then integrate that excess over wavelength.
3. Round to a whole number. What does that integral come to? 12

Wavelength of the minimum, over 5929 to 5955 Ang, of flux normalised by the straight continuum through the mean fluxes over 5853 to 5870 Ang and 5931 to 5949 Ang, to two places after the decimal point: 5944.28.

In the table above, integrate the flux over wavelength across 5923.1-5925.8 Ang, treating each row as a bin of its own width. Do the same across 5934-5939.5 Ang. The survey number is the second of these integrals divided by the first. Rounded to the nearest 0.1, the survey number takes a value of 1.9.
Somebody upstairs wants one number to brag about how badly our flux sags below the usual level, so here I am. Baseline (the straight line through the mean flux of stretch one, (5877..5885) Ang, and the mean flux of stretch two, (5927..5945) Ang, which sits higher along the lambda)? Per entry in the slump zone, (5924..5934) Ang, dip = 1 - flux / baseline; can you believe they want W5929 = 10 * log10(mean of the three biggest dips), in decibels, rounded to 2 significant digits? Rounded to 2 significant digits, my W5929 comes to -10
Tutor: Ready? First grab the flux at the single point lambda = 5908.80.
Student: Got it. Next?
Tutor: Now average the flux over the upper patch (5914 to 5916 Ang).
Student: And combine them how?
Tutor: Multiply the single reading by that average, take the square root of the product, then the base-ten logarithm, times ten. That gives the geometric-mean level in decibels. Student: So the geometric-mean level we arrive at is 10.4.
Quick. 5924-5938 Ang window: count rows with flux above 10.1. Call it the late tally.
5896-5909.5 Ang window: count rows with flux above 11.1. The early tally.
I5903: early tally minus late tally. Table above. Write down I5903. -4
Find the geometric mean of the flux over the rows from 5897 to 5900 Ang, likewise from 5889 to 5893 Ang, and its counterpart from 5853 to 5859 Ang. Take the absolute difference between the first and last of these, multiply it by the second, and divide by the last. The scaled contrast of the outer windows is 1.9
